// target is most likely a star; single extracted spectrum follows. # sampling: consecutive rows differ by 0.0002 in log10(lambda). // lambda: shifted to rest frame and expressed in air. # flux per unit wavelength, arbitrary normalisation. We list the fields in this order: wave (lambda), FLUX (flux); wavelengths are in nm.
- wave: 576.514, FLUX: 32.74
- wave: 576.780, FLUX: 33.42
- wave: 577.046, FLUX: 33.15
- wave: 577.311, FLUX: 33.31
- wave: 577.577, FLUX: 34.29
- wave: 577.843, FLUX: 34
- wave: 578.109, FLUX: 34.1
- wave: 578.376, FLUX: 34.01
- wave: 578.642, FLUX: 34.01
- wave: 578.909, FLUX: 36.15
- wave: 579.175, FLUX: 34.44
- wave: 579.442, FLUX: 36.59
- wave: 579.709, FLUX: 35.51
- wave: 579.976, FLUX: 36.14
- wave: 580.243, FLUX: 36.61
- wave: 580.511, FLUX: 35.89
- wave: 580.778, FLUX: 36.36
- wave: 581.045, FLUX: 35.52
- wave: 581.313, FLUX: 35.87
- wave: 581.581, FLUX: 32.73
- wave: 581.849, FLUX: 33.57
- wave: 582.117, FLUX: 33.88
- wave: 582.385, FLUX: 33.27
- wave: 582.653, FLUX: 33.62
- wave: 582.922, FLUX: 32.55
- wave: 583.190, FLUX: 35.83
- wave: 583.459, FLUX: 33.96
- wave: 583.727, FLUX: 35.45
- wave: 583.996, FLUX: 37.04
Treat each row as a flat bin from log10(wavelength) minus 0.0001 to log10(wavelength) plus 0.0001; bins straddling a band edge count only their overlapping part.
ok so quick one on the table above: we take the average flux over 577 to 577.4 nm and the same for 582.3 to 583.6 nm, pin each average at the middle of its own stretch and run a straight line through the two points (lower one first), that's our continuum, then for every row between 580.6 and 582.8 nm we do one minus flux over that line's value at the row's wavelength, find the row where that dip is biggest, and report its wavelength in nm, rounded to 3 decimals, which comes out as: 581.581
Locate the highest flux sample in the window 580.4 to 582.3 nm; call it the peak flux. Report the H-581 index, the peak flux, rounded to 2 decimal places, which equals 36.36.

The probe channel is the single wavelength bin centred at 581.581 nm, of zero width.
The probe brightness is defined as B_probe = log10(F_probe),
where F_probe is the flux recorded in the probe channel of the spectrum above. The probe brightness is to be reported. 1.51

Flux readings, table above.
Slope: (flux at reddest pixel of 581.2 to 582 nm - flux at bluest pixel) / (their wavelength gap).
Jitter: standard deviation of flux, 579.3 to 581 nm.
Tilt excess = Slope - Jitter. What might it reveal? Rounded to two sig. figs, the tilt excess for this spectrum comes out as -4.7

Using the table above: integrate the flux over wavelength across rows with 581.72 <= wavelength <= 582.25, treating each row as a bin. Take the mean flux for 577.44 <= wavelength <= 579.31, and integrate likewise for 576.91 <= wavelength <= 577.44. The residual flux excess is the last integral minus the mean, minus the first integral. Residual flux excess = -35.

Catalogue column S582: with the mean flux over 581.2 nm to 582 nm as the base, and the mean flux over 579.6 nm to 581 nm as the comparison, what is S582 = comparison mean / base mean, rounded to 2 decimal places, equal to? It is 1.06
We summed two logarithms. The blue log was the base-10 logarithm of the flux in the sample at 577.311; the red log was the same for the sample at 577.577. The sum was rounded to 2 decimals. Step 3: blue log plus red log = 3.06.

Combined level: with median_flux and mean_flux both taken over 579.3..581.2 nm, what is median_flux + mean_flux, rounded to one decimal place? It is 72.2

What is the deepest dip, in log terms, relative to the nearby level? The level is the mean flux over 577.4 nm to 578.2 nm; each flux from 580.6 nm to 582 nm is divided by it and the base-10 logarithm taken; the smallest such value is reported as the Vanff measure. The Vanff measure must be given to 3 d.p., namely -0.018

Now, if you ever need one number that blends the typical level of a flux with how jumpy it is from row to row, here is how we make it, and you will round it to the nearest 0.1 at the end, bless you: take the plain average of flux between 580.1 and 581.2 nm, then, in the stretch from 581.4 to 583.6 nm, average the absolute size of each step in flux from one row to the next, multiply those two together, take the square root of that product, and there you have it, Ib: 6.6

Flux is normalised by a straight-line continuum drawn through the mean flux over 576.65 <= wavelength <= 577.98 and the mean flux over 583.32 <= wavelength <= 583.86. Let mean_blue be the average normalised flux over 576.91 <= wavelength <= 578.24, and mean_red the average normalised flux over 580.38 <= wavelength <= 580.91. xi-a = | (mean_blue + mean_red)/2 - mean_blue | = 0.027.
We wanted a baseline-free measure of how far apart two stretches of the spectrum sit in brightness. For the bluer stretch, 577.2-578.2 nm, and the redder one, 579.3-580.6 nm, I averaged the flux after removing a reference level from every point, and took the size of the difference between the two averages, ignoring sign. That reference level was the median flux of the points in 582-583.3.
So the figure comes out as 2.2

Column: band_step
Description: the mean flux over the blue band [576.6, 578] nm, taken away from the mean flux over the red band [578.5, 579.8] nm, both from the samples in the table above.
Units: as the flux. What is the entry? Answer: 1.7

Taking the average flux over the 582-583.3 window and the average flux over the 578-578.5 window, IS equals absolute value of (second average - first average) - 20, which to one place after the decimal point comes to -19.8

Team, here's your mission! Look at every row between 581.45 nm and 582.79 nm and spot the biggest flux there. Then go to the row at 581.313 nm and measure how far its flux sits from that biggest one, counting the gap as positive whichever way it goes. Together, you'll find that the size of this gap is 2.0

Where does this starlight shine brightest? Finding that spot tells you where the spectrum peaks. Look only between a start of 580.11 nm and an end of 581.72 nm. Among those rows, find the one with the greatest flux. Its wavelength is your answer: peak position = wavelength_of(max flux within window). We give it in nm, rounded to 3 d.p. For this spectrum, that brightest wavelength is 580.243 nm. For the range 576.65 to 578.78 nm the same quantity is 577.577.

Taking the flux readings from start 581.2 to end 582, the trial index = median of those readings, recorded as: 33.6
